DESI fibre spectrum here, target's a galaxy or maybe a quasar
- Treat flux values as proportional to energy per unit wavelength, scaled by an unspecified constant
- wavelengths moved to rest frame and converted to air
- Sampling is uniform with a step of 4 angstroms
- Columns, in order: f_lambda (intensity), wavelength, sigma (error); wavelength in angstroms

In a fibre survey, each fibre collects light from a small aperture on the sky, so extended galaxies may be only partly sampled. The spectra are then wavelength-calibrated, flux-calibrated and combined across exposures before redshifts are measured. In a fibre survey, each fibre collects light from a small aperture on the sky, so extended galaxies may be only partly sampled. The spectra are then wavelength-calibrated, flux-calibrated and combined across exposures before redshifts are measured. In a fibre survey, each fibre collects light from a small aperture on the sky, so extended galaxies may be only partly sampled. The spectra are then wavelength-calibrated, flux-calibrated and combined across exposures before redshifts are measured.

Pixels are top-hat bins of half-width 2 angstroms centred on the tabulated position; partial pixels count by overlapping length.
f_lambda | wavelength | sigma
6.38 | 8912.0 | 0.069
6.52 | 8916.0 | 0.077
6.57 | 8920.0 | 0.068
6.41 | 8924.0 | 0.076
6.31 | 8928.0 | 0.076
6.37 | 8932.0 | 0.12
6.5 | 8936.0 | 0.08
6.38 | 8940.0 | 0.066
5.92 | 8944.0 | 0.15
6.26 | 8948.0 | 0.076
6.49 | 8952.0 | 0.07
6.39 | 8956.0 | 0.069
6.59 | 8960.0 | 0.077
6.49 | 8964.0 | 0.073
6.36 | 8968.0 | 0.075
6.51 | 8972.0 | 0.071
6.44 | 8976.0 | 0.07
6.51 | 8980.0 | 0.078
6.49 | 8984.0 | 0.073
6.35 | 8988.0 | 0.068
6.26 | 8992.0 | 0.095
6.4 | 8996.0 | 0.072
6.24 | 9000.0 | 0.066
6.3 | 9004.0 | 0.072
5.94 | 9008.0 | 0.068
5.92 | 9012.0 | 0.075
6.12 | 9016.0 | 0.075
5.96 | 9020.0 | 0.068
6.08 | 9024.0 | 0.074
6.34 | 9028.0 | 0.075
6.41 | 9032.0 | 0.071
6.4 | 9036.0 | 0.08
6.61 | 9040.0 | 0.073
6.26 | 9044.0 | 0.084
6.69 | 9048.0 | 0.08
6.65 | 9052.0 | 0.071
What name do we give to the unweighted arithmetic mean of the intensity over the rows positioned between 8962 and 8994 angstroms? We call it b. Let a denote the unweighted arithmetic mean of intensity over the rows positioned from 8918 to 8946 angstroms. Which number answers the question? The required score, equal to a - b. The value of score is -0.07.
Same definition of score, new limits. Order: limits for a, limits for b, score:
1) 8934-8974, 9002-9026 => 0.34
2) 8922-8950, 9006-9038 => 0.16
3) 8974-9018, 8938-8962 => -0.07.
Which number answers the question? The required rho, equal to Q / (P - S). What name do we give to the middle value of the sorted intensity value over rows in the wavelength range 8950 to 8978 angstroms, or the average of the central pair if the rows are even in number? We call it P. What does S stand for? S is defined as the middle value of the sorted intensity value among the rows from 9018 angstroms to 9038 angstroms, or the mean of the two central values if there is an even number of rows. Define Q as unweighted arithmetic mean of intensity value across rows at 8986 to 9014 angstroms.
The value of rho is 41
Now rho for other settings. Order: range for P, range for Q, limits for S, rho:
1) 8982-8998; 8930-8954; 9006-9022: 15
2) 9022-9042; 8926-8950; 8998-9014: 20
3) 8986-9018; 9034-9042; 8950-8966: -27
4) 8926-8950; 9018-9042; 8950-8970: -42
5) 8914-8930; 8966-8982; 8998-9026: 17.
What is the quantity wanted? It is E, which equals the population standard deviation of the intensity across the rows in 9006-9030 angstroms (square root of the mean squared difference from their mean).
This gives 0.145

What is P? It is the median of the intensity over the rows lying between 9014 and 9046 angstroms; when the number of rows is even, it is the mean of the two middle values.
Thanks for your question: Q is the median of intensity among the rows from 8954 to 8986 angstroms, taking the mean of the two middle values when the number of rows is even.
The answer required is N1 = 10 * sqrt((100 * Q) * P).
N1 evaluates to 639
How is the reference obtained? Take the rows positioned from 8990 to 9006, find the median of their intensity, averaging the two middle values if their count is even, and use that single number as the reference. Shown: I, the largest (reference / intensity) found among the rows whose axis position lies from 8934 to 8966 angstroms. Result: 1.06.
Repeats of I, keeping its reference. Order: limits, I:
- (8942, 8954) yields 1.06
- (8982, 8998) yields 1.00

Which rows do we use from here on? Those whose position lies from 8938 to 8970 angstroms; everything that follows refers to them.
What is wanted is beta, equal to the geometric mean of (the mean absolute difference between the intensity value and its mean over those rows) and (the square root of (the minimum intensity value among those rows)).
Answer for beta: 0.57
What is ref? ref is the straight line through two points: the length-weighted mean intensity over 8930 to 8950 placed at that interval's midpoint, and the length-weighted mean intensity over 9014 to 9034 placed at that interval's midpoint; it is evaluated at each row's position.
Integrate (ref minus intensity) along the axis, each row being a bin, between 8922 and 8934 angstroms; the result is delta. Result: -0.7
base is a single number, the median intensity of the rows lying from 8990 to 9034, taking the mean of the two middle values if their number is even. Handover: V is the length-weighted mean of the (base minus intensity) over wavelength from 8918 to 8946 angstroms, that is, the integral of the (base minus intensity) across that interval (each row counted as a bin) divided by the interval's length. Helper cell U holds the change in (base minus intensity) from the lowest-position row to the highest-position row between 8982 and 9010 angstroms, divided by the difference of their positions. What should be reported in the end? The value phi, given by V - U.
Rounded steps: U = 0.023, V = -0.11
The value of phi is -0.13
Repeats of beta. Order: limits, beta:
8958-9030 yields 0.65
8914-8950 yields 0.56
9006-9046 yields 0.70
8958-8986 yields 0.35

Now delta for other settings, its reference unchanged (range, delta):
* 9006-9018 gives 2.4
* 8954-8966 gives -2.7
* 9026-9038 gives -2.5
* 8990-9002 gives -1.0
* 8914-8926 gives -2.3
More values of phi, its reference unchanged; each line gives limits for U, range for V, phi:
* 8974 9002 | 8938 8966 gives -0.13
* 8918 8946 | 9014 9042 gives -0.06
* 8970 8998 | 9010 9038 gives 0.06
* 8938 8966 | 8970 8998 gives -0.18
